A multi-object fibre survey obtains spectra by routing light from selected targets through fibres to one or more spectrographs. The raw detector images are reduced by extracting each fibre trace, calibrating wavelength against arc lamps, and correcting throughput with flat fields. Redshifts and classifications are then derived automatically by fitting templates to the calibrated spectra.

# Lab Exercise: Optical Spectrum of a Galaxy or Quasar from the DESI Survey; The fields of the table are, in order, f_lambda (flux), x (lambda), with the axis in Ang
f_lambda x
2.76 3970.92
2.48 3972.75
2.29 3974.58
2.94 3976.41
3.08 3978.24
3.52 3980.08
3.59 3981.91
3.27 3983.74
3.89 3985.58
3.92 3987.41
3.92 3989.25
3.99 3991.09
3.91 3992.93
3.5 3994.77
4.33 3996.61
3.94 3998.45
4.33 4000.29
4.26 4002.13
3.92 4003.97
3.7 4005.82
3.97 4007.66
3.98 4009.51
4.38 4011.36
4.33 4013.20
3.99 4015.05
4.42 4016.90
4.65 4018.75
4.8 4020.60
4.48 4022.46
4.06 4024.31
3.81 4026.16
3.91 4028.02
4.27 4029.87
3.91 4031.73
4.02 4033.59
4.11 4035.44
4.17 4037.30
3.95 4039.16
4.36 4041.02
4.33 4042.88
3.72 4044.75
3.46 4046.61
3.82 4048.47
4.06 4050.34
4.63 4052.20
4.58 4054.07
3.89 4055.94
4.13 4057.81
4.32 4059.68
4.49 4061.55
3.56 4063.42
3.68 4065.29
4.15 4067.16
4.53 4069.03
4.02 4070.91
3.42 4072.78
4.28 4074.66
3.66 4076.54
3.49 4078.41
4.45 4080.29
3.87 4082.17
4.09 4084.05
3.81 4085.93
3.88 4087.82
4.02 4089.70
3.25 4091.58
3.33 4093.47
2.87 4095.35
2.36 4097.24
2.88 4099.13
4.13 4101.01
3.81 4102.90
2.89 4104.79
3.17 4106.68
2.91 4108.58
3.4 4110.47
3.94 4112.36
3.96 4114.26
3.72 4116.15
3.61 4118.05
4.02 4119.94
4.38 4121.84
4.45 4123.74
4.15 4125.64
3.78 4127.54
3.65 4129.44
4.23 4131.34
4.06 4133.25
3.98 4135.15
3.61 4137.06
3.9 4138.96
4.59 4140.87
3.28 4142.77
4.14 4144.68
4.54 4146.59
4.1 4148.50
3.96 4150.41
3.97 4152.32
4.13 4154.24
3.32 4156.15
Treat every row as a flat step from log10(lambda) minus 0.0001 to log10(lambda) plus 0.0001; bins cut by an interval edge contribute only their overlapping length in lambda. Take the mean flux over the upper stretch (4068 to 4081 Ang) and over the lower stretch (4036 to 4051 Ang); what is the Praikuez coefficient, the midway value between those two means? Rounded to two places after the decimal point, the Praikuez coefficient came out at 3.98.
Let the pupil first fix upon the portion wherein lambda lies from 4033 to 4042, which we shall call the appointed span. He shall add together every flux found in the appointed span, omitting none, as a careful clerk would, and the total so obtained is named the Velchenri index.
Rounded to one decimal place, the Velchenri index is 20.6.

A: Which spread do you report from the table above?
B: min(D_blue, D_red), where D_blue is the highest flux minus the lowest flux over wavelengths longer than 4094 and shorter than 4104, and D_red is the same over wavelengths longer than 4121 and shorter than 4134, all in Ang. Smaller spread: 0.80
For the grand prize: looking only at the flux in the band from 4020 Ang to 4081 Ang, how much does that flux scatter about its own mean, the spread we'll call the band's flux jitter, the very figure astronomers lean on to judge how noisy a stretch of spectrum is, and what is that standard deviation 0.36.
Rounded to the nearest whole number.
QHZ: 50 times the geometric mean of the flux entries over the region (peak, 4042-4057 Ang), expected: 202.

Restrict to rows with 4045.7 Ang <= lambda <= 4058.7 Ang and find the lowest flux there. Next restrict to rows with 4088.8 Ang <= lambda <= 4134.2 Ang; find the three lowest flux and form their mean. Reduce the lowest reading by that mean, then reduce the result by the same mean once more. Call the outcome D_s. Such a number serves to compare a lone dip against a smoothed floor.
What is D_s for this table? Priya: -1.9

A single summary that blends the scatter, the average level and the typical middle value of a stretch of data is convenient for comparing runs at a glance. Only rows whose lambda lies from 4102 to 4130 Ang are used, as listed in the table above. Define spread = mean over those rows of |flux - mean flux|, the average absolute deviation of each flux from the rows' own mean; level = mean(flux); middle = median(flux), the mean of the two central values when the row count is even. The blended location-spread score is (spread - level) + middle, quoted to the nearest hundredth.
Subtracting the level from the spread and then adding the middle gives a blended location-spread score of 0.42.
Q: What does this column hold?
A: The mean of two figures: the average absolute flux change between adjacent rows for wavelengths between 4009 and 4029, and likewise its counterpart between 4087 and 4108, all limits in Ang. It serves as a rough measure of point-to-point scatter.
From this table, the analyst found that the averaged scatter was 0.397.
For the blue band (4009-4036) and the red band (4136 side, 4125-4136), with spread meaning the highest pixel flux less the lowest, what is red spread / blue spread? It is 0.6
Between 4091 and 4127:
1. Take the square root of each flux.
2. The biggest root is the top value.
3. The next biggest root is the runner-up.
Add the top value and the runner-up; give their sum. 4.20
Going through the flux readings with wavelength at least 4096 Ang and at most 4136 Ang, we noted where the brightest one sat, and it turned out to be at 4123.74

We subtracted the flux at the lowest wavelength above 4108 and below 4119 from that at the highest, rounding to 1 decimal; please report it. 0.7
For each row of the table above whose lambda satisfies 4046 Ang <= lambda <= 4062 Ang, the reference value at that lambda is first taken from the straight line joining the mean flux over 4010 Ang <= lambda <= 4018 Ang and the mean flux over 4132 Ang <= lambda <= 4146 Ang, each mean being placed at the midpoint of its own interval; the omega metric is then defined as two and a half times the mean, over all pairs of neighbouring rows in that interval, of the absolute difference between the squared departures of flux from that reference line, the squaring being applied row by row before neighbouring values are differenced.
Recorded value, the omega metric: 0.32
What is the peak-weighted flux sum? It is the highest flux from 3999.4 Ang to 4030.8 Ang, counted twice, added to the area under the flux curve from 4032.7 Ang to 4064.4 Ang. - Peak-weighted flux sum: 139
